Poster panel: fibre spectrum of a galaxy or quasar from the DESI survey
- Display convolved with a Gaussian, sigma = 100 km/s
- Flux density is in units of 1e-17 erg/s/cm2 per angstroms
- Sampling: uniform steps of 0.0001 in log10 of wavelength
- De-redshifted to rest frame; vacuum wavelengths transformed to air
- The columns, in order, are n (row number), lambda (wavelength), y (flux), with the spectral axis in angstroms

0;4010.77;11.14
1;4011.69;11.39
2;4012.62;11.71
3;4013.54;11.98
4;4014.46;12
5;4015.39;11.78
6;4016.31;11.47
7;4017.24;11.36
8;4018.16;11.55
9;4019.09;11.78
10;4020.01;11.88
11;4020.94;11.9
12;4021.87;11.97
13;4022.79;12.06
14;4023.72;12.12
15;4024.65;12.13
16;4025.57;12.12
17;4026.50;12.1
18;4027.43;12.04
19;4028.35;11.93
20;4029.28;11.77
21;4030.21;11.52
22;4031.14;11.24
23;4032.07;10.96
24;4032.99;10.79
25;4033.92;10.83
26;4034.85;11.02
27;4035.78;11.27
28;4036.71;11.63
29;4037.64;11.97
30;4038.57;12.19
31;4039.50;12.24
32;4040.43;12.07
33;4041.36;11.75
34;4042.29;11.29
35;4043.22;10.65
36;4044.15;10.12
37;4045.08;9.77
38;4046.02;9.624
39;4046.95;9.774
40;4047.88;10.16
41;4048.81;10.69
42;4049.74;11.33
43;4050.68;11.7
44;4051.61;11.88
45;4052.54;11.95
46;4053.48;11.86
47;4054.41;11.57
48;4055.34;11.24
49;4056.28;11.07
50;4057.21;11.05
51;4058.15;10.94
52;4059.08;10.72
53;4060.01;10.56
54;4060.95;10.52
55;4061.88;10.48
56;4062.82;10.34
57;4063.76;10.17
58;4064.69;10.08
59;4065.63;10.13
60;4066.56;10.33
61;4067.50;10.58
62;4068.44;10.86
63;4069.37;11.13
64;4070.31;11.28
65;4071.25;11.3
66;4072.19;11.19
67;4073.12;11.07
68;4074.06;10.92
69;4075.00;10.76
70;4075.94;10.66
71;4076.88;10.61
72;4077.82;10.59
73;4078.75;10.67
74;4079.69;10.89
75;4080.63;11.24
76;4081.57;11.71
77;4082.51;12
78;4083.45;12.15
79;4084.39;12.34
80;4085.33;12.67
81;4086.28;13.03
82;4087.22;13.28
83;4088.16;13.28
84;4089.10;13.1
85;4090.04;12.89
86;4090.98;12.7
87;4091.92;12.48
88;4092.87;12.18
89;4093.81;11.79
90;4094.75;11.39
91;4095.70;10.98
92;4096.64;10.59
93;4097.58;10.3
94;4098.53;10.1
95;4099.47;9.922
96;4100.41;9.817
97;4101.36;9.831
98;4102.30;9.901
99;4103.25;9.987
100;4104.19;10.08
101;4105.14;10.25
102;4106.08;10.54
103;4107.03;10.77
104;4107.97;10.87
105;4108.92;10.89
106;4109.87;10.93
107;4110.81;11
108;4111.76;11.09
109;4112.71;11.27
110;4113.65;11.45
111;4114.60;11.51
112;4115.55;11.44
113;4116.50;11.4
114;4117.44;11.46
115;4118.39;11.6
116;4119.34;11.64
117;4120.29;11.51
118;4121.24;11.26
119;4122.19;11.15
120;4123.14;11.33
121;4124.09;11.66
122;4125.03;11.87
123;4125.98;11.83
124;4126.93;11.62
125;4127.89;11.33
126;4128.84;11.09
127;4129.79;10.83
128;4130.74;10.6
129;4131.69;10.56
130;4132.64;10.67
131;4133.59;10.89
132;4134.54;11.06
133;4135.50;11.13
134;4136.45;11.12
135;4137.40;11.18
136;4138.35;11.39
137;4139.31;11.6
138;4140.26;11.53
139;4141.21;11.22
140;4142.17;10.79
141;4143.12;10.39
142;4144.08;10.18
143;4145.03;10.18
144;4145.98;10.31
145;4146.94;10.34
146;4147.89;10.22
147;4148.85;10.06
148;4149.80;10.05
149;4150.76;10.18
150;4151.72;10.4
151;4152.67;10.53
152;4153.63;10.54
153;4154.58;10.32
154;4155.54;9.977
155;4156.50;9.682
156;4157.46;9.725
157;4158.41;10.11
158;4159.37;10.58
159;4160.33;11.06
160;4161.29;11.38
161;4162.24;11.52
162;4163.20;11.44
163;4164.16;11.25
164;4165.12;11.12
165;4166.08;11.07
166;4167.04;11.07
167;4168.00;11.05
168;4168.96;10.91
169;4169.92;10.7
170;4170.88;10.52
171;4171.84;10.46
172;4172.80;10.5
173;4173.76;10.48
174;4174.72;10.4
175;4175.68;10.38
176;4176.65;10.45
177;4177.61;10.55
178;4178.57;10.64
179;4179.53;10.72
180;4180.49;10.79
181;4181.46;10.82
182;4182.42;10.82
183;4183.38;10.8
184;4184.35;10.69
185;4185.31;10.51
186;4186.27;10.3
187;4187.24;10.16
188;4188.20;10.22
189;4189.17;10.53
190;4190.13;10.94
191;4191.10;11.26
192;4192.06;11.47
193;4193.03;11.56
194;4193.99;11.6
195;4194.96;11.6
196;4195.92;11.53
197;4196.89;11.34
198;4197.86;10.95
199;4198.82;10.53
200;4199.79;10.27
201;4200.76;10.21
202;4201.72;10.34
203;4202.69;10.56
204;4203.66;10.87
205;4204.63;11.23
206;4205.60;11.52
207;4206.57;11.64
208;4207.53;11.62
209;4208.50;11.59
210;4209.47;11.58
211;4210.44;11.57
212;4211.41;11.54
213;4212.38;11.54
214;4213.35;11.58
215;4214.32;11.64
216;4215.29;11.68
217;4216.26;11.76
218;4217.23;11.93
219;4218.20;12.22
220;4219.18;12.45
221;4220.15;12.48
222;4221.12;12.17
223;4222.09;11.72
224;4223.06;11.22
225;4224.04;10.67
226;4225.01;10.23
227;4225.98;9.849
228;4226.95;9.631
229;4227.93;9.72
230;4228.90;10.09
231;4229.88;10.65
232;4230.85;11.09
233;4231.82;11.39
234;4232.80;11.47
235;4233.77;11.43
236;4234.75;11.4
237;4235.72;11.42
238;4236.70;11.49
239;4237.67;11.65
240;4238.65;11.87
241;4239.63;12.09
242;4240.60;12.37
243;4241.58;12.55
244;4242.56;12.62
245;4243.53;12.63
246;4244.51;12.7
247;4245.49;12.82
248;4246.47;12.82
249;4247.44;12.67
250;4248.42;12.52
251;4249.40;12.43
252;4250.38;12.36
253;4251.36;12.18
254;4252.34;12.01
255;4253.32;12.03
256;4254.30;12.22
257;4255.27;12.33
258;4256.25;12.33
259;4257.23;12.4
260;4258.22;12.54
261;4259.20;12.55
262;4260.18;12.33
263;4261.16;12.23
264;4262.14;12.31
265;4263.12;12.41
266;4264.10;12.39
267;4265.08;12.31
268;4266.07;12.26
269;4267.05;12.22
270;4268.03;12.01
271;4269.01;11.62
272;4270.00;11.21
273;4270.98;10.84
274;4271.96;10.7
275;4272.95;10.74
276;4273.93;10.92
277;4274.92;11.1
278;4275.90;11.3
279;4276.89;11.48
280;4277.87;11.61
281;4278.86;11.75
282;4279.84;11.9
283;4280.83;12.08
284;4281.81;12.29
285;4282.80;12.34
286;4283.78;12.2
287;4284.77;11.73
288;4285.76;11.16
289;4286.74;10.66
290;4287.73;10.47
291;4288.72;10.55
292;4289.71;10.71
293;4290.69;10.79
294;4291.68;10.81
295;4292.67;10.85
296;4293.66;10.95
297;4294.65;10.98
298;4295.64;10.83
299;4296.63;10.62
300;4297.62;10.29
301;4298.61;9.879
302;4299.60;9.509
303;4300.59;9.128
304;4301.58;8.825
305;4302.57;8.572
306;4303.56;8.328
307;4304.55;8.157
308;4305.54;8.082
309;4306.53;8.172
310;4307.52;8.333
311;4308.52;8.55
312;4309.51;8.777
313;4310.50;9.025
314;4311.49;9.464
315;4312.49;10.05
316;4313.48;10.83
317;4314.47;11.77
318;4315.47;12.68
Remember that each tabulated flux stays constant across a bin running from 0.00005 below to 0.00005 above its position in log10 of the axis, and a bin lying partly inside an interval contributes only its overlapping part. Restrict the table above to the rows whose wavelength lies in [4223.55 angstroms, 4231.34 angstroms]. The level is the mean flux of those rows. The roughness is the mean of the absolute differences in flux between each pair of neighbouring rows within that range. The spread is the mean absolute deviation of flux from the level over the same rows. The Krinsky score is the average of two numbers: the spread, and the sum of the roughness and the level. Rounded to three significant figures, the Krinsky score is 5.51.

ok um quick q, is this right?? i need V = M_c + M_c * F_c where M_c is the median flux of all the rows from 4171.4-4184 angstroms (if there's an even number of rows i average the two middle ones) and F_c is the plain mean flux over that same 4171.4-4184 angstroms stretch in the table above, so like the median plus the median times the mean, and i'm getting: 122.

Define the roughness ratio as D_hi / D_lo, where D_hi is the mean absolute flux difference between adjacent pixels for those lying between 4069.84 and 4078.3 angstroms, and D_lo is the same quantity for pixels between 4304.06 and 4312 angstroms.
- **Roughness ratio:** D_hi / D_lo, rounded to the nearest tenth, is 0.4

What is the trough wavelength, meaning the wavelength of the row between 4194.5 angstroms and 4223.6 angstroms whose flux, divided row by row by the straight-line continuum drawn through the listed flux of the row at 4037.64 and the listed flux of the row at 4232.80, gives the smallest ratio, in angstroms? 4200.76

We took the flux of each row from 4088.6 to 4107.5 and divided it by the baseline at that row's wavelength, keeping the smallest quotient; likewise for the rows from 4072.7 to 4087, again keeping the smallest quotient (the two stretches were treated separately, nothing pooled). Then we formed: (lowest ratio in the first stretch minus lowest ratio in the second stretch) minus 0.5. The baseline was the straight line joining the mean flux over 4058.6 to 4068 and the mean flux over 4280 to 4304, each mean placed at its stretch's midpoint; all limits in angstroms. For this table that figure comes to -0.58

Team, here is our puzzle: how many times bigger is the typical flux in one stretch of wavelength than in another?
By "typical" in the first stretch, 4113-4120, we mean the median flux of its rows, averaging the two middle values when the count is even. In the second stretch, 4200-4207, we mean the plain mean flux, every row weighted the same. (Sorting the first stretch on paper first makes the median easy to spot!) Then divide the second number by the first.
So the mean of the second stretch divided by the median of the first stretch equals 0.95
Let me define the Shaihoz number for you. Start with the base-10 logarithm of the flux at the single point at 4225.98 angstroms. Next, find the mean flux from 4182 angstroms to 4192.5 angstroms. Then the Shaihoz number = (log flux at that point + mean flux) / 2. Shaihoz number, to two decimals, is 5.85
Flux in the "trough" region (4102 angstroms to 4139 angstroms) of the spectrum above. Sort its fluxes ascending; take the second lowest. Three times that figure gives 30.0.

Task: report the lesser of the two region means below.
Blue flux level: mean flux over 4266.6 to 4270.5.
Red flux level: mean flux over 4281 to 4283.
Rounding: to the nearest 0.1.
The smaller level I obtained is 11.8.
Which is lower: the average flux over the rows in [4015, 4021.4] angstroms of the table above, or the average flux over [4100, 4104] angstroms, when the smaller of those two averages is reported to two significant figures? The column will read 9.9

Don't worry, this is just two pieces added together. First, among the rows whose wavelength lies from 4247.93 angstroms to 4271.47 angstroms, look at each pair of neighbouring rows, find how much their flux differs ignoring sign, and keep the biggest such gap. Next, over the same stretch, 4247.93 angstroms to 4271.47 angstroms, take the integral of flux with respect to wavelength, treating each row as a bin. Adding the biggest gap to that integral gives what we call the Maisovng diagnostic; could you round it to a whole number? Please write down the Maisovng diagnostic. 287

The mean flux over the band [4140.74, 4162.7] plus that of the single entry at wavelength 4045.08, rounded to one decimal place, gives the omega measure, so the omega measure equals 20.2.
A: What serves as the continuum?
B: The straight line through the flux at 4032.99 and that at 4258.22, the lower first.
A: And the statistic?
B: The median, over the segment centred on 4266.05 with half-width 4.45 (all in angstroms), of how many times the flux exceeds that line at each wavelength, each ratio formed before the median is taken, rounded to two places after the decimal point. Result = 0.97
